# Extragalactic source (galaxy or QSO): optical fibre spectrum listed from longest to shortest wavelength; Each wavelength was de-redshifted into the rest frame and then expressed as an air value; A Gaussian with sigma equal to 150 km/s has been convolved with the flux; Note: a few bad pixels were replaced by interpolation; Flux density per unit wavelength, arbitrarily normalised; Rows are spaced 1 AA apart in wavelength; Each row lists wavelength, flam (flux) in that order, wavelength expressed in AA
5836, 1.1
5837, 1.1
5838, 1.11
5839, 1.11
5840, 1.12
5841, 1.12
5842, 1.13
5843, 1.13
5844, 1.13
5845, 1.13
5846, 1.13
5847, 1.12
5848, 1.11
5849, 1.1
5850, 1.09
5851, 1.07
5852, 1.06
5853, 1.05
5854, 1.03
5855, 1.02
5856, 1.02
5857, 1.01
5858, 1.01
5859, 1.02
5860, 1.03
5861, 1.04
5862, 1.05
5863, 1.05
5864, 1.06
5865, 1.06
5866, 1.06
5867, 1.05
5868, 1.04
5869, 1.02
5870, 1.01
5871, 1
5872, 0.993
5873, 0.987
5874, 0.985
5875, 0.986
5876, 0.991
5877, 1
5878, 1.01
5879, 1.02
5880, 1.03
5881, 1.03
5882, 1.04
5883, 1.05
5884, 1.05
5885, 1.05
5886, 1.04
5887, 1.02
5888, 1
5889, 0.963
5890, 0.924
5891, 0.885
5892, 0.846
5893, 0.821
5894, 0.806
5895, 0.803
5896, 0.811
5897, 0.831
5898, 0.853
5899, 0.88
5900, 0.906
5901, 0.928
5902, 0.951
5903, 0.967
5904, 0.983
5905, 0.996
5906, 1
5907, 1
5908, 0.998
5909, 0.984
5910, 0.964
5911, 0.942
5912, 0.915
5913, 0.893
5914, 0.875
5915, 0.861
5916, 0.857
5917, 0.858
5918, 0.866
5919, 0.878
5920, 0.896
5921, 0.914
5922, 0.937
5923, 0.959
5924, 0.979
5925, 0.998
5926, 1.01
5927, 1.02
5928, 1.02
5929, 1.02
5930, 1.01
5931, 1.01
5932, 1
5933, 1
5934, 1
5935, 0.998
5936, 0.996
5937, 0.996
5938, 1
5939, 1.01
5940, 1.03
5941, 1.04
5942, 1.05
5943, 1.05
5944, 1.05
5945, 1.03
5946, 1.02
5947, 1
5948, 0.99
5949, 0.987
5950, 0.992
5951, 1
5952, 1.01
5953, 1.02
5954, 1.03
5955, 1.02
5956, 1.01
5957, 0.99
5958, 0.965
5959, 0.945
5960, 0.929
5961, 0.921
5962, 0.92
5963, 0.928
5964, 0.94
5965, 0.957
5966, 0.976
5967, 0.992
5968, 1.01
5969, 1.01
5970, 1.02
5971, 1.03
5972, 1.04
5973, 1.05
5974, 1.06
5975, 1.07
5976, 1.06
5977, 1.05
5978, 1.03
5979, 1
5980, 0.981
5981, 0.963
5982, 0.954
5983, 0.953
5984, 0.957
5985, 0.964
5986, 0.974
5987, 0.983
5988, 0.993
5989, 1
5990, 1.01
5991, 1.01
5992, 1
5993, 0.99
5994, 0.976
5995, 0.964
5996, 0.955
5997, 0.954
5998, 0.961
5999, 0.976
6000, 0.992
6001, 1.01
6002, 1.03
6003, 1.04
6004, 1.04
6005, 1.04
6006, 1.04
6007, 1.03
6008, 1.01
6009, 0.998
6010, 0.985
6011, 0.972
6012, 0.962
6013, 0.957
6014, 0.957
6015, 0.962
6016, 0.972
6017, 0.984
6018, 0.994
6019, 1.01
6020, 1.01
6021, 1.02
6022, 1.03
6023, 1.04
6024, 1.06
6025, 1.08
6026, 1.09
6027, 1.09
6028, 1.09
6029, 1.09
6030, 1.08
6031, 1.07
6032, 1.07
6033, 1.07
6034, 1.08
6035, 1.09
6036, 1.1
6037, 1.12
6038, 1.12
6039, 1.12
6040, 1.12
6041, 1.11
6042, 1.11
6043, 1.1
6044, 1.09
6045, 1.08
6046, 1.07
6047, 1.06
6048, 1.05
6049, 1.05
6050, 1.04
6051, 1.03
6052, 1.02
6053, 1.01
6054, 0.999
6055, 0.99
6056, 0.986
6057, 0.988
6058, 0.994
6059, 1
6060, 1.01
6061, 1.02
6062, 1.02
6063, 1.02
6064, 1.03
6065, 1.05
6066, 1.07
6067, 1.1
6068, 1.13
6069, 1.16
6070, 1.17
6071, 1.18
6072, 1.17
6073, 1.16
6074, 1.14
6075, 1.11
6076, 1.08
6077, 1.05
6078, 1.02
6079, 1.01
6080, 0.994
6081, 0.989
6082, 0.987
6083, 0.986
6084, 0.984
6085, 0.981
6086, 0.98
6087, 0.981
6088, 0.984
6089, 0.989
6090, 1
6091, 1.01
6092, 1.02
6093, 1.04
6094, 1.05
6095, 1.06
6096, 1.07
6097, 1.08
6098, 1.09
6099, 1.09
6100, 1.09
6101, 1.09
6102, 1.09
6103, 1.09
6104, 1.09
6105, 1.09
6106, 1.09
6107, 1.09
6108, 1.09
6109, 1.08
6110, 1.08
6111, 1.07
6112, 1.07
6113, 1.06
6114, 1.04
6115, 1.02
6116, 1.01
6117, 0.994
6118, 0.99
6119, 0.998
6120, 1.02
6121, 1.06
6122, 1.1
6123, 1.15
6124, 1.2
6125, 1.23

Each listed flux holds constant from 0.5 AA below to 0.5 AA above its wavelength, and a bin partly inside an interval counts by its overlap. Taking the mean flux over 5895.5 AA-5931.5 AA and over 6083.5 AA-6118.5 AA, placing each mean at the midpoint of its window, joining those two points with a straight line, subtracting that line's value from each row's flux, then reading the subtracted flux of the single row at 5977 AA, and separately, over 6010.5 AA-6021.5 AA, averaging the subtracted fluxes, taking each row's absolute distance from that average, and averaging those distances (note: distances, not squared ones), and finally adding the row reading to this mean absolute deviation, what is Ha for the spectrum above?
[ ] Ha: 0.093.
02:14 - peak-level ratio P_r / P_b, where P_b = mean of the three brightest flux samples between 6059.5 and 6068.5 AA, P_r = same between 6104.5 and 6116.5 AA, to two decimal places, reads 0.99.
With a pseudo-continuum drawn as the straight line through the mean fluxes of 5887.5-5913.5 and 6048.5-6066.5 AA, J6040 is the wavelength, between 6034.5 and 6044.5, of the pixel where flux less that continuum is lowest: 6044 AA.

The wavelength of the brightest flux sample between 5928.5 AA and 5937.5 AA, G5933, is 5929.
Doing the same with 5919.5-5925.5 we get 5925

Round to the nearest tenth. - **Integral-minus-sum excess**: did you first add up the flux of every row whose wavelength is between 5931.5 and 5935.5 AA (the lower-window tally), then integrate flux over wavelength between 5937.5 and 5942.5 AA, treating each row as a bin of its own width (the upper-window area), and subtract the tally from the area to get 1.1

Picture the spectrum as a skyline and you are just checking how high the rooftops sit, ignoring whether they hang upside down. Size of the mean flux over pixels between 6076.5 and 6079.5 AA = 1.03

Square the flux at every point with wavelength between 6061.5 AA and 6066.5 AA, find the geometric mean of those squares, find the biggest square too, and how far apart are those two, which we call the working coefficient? 0.068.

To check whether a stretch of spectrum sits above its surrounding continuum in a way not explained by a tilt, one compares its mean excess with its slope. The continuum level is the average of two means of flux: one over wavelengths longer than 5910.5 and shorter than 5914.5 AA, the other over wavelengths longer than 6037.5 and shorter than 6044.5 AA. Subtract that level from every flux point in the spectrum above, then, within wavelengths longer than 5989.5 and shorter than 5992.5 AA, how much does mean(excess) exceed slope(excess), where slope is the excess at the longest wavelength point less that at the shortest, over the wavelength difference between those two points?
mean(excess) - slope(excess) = 0.00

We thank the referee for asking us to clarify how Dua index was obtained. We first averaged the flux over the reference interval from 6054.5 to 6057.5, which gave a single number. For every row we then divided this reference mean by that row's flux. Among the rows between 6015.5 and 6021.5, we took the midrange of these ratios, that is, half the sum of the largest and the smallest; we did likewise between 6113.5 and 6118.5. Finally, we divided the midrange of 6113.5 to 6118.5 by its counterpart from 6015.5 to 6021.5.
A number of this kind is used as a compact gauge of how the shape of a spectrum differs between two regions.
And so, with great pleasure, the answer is 0.98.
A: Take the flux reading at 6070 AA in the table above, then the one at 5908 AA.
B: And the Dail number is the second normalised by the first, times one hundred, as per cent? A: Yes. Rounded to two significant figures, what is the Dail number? 85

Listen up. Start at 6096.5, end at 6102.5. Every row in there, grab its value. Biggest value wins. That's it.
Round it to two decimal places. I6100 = 1.09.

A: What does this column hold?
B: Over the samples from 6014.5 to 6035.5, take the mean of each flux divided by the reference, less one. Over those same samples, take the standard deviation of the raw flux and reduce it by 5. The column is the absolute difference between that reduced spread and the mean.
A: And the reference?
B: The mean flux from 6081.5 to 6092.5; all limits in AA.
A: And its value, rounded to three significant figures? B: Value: 5.01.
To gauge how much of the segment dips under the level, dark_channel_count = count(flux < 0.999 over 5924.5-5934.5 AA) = 1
